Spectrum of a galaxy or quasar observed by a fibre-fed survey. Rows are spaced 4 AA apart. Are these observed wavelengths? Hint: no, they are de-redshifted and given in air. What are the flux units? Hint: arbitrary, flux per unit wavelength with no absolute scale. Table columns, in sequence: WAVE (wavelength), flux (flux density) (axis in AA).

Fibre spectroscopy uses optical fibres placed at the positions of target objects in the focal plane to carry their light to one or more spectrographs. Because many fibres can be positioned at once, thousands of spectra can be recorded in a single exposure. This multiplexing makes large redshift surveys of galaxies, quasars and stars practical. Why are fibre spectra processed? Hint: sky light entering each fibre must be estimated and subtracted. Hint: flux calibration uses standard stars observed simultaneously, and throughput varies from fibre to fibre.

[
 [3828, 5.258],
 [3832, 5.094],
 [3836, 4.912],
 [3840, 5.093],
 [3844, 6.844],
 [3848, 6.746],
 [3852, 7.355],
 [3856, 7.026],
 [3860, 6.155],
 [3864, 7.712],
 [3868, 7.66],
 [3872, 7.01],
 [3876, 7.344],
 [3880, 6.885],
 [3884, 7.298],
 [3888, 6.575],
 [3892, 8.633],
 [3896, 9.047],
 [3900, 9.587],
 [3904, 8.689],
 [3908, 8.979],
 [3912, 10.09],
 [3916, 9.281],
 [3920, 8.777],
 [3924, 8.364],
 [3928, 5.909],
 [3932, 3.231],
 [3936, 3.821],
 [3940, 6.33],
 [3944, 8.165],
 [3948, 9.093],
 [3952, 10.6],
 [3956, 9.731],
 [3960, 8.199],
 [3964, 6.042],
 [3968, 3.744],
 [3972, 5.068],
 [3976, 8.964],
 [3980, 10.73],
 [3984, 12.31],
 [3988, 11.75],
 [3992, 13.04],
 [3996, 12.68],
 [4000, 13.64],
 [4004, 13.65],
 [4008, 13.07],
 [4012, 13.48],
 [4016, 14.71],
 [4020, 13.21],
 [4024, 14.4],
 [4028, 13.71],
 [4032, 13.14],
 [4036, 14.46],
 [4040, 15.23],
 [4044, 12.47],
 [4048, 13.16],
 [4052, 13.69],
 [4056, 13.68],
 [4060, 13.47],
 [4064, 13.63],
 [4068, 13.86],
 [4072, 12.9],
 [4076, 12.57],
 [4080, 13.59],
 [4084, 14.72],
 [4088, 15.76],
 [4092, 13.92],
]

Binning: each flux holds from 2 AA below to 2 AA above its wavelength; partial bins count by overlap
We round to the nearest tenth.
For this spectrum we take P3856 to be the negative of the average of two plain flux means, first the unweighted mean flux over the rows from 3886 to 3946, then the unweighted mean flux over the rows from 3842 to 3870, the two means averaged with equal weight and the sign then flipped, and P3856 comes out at -7.4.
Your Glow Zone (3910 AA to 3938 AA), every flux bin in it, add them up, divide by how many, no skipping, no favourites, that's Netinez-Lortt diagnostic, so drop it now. 7.1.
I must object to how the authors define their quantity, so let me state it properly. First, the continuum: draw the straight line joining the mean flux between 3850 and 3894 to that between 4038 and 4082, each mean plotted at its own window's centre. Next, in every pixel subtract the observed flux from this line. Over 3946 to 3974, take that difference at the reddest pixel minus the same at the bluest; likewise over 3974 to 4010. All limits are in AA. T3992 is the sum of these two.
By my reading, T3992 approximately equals 1.8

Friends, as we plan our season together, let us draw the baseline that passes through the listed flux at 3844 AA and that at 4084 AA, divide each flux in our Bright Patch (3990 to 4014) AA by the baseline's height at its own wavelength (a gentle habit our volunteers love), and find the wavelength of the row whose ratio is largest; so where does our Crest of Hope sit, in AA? 4000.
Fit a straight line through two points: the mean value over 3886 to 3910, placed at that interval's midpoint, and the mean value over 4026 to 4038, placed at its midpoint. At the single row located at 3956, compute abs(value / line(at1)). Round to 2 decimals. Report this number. 0.90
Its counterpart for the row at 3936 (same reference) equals 0.38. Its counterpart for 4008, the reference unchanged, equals 1.02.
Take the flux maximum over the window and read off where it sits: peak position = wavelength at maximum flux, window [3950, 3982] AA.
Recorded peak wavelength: 3980 AA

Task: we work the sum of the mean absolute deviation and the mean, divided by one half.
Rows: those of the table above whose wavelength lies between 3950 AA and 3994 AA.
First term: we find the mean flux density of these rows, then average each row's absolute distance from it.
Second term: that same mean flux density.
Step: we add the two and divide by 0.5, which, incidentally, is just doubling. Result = 23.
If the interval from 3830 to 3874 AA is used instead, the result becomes 15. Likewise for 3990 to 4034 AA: 28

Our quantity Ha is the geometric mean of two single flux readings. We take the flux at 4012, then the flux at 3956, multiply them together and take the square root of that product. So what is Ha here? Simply 11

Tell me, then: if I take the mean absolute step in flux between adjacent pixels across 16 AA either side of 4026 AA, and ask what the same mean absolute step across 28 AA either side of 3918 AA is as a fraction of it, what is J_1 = 1.1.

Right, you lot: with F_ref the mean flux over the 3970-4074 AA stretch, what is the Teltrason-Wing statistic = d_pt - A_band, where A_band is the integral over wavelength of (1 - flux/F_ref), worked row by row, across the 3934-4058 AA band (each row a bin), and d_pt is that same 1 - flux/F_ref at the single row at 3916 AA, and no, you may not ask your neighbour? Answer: -16.0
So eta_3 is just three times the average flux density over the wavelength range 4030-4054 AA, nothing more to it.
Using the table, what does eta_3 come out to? 41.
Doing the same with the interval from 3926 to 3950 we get 18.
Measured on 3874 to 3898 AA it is 23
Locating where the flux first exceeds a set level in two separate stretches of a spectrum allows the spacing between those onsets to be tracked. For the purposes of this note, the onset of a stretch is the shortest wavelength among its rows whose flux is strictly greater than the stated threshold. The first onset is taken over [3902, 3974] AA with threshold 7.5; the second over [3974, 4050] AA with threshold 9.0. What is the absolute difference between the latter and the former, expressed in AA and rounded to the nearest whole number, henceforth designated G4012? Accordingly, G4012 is 76 AA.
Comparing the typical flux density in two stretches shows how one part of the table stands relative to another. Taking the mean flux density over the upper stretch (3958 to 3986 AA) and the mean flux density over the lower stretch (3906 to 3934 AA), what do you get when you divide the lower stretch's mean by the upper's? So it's 0.99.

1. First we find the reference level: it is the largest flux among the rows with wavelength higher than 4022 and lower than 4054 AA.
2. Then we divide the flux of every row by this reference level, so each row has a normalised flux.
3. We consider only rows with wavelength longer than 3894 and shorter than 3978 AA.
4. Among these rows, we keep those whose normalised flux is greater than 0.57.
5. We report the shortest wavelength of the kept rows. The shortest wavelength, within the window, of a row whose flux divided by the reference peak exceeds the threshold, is 3896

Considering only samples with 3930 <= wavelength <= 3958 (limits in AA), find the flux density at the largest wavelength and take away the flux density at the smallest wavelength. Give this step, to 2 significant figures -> 6.5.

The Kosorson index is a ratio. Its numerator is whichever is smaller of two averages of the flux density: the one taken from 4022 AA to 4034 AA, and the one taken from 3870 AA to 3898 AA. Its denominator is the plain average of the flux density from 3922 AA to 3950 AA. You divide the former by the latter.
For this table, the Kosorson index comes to 1.2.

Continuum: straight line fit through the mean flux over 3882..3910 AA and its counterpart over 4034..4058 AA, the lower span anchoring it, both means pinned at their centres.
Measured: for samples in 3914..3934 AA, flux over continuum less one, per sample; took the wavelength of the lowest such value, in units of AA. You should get 3932 AA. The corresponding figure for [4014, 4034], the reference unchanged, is 4032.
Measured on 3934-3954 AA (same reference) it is 3936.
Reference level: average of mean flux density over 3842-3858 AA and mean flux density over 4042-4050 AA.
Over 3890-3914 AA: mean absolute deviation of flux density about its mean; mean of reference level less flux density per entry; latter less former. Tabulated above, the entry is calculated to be 0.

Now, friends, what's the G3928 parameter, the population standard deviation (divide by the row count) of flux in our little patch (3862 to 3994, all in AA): 2.3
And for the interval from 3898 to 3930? 1.2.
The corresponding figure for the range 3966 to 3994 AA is 3.4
